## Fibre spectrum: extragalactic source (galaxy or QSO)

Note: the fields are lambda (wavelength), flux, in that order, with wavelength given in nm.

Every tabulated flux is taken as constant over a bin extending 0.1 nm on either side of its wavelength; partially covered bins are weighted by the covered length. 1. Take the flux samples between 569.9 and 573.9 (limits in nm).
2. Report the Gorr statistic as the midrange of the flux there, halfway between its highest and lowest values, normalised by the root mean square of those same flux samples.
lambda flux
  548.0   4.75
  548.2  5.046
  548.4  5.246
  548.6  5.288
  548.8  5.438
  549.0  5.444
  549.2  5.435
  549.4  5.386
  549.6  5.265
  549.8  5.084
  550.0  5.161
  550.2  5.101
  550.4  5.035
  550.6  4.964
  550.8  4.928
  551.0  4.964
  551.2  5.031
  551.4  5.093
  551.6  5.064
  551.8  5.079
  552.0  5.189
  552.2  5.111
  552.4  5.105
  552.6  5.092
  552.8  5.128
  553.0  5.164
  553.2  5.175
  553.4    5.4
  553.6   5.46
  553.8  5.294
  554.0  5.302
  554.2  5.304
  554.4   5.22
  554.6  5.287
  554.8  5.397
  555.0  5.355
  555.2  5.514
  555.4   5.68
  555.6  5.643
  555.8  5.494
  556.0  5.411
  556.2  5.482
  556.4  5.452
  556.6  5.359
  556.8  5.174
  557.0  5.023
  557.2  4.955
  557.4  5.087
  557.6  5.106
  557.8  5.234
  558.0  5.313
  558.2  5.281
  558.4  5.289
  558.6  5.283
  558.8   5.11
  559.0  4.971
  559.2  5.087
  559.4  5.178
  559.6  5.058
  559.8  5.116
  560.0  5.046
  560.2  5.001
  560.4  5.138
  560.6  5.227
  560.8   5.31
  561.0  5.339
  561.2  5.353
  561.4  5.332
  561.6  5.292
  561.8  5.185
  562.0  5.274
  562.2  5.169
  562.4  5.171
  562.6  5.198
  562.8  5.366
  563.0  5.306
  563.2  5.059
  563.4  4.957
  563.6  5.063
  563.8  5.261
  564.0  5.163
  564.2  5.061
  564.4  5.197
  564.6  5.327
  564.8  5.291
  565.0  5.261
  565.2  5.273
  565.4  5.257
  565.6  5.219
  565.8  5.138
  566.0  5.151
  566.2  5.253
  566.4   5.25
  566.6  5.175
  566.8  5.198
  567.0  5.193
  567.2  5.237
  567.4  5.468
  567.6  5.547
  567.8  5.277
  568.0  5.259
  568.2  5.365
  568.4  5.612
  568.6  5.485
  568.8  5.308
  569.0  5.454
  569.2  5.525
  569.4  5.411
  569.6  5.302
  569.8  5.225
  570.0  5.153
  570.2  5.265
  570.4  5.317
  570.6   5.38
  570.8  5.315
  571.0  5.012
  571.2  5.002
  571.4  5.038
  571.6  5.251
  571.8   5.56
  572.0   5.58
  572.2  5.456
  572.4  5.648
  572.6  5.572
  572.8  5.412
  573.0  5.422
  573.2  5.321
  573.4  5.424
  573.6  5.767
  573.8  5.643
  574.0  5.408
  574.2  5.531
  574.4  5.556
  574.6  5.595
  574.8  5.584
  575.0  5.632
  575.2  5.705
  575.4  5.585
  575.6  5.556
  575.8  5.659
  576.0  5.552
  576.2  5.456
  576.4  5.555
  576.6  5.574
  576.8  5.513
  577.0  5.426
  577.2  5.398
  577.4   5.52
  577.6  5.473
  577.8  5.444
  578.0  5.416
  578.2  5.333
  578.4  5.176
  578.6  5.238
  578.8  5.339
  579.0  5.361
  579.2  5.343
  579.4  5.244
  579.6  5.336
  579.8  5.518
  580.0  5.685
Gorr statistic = 1.001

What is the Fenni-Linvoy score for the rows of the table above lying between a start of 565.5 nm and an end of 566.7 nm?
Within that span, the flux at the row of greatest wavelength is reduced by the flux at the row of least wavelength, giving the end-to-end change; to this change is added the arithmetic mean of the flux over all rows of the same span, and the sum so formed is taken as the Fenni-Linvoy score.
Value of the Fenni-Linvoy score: 5.15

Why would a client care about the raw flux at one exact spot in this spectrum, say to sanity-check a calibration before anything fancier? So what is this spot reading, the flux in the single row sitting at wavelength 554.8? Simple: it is 5.397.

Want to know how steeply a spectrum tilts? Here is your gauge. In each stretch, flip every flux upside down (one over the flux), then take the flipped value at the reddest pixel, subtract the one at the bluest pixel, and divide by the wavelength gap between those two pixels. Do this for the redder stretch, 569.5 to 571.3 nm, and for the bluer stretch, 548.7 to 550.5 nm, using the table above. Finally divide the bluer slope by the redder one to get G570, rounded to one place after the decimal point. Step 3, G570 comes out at 1.3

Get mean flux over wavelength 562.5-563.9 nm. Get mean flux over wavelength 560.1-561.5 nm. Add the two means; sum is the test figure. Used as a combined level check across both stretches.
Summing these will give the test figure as 10.4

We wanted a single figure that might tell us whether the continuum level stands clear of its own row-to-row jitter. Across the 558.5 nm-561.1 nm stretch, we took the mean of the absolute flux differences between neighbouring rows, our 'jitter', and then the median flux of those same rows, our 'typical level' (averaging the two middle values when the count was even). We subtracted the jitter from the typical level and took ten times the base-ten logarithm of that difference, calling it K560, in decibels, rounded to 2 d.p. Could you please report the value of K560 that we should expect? 7.01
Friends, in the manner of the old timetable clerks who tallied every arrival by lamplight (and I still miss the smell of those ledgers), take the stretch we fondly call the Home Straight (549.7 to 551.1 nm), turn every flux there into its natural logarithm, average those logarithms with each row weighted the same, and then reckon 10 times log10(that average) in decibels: 2.08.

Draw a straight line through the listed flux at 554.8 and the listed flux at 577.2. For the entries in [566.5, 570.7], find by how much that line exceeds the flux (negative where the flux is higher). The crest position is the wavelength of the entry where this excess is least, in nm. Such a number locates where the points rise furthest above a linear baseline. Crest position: 568.4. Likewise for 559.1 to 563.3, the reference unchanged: 562.8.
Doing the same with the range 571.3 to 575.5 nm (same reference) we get 573.6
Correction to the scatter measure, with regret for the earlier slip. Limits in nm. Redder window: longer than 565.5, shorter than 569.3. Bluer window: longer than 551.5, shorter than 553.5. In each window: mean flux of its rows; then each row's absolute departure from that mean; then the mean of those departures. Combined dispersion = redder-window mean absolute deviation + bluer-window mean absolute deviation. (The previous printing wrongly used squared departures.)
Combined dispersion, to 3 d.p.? 0.192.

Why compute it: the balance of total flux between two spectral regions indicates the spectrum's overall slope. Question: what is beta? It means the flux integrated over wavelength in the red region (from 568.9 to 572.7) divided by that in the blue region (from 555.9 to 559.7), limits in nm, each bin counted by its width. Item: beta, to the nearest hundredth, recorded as 1.03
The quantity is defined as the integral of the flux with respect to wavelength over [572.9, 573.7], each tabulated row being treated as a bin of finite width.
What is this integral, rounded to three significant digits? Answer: 4.39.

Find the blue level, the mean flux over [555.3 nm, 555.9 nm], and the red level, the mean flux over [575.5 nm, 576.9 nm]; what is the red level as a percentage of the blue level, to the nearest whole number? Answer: 99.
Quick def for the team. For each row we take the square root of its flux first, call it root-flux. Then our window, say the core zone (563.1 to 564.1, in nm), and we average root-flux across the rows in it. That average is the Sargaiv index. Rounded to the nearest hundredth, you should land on 2.26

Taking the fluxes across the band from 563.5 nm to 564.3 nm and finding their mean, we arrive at 5.14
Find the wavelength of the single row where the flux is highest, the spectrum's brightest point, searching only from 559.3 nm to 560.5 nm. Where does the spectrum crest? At 559.4 nm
